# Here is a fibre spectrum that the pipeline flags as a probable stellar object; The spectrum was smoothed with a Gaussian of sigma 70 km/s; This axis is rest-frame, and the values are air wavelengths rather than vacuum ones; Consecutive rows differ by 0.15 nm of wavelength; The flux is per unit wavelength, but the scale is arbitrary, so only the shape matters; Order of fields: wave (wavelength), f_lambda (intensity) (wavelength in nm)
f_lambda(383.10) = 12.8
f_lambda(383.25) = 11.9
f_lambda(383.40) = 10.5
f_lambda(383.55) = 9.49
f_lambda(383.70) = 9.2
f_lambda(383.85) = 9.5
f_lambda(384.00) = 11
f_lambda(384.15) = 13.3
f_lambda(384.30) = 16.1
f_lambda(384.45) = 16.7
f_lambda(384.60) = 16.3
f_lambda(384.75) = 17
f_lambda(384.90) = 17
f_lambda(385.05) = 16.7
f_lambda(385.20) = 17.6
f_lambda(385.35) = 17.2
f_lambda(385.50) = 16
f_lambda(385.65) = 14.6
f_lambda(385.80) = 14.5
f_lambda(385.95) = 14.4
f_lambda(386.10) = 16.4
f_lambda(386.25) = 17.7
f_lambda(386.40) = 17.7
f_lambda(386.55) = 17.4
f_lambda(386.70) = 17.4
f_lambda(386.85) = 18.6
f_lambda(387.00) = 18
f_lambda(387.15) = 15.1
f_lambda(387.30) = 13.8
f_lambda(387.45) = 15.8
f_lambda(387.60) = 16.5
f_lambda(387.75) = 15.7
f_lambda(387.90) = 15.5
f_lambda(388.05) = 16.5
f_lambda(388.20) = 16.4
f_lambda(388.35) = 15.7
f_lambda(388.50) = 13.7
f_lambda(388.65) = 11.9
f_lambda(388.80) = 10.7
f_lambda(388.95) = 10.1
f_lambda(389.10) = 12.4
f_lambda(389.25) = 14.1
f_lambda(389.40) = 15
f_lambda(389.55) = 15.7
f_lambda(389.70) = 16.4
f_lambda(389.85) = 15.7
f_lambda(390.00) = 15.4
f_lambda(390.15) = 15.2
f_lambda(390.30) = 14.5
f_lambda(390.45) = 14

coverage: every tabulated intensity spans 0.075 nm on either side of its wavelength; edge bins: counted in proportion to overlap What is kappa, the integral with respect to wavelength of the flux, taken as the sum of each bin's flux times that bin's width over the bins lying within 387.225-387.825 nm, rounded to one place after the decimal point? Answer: 9.3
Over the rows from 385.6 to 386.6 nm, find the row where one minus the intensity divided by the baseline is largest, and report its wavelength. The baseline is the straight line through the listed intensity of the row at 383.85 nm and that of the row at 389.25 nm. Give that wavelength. 385.95 nm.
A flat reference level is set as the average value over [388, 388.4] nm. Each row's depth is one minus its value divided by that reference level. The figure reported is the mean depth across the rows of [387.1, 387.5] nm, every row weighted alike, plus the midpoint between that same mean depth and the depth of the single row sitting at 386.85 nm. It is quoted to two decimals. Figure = 0.05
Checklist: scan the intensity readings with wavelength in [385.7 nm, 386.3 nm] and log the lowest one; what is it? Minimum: 14.4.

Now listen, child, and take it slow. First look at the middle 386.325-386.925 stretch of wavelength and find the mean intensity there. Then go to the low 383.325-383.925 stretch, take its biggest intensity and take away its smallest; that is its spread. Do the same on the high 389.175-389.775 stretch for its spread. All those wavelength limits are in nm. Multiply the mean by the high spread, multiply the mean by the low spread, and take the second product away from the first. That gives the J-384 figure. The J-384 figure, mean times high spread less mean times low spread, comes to 18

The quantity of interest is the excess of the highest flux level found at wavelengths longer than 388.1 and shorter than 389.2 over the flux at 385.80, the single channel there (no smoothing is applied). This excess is 2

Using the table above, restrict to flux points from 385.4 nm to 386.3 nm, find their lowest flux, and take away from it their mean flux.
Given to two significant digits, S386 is -1.2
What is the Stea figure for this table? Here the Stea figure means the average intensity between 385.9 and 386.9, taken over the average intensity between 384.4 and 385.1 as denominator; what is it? 1.02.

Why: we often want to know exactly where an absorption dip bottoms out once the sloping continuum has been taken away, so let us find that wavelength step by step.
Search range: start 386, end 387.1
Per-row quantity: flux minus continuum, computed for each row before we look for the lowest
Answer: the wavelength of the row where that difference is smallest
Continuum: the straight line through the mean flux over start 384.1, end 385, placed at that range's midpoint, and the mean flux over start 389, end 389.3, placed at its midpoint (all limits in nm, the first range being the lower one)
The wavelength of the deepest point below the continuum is 386.10 nm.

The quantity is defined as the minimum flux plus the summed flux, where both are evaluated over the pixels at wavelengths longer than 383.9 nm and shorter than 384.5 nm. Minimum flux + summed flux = 68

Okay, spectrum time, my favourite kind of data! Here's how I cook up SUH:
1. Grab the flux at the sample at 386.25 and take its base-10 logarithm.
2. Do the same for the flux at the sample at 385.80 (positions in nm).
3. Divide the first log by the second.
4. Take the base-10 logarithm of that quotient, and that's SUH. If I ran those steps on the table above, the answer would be 0.03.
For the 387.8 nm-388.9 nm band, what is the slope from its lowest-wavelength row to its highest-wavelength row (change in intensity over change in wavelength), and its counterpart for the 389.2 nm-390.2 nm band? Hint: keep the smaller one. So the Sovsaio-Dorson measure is -5.3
